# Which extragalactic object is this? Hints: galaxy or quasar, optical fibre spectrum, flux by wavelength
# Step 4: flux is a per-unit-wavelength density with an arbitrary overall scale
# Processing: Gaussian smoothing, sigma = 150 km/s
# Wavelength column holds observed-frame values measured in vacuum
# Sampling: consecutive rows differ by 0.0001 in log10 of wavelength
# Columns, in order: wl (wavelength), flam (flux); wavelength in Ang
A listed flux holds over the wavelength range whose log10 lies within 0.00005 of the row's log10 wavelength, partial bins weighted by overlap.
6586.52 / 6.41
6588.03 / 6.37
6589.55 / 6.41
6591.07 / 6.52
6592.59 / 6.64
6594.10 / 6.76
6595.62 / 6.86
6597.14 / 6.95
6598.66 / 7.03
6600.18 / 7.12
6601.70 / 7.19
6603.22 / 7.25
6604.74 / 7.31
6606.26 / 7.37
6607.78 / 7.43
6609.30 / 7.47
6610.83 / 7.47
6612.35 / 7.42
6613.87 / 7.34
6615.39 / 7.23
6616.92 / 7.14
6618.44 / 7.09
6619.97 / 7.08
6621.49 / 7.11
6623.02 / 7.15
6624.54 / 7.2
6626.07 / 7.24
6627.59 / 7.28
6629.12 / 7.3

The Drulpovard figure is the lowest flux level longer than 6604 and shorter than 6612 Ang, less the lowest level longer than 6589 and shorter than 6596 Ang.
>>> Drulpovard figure 0.9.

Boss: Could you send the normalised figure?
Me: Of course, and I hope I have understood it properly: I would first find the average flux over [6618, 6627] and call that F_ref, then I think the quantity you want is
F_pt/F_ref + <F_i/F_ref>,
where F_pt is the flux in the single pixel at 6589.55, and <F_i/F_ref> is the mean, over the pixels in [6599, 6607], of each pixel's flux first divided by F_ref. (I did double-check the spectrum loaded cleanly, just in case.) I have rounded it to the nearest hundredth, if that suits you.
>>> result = 1.91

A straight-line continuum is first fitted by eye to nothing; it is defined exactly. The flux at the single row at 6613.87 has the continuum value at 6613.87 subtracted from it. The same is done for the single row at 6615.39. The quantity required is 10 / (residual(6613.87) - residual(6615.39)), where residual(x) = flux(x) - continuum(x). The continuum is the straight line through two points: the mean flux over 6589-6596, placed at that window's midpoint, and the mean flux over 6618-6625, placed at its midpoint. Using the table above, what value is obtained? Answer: 74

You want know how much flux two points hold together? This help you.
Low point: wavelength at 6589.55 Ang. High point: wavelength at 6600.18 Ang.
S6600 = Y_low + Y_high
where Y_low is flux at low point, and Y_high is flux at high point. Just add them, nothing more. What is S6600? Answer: 13.5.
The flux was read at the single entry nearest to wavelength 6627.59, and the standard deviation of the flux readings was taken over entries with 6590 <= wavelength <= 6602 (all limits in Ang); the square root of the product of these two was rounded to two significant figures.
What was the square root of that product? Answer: 1.3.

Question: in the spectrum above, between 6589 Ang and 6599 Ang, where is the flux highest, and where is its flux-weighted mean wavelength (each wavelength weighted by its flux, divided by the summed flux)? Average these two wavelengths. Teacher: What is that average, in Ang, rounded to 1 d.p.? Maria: 6596.4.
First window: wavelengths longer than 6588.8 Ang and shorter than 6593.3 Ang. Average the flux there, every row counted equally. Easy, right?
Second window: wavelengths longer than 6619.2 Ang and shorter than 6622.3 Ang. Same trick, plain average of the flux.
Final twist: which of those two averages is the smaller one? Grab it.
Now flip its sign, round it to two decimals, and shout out -6.52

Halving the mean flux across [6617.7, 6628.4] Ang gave 3.58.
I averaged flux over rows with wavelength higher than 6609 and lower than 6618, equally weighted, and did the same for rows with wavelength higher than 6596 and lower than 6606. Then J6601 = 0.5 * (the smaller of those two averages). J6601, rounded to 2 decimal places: 3.57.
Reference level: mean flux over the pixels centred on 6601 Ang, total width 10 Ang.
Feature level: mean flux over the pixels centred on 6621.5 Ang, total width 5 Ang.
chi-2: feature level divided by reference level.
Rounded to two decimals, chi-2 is 1.00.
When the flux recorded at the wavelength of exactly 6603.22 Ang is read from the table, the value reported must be 7.25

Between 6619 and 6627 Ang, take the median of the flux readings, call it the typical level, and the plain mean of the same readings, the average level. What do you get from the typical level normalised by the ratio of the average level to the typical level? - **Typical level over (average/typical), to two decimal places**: 7.14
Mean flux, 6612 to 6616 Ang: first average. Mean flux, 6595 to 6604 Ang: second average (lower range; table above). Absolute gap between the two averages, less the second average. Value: -6.8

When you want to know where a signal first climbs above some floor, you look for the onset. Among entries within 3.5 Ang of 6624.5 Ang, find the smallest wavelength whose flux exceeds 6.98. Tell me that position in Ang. 6621.49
